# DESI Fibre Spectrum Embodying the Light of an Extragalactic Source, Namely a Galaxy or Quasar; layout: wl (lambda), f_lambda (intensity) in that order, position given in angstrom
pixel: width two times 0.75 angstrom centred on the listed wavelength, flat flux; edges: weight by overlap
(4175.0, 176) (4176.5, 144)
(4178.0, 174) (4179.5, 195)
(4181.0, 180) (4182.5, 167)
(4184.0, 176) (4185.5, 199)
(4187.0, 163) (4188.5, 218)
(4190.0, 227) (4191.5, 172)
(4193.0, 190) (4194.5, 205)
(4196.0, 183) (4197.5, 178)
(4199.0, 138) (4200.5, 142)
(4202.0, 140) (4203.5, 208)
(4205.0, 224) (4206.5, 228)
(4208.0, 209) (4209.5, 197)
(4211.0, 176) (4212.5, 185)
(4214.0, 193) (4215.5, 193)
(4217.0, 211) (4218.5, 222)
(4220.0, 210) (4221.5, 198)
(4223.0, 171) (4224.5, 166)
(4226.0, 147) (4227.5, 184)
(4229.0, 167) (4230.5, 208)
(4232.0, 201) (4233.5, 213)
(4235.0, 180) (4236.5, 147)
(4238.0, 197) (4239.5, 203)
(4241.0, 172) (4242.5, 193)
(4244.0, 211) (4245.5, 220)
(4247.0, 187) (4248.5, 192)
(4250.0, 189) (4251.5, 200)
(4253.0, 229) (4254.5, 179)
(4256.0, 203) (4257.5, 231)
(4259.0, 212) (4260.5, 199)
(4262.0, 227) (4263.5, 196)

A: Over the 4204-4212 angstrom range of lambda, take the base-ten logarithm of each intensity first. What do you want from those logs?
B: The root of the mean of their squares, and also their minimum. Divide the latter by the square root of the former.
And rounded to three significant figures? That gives 1.48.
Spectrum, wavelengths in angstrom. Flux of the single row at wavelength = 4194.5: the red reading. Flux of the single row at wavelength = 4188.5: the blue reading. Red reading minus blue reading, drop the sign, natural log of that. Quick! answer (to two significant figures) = 2.6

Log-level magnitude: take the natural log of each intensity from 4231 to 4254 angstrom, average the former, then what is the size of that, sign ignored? 5.27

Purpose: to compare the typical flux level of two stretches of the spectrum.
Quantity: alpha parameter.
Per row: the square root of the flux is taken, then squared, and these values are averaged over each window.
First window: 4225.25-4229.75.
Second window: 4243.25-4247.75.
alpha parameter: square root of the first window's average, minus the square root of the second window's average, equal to -1.5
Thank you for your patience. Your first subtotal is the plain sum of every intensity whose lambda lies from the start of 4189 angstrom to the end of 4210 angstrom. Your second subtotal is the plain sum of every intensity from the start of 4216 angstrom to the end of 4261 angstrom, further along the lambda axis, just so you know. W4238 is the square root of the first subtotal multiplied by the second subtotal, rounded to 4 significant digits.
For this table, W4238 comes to 3928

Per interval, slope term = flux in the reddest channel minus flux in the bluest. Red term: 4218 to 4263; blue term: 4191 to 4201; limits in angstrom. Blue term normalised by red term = -6.0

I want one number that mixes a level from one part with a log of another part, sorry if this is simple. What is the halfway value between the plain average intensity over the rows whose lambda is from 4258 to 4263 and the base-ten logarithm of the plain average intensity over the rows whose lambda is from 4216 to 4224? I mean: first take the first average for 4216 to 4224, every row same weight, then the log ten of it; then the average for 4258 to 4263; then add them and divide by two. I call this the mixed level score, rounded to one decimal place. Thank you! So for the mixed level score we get 107.5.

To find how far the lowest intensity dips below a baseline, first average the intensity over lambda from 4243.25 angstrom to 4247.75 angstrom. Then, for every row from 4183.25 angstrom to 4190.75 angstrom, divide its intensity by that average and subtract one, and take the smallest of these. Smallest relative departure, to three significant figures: -0.209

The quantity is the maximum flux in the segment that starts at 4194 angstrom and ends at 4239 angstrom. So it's 228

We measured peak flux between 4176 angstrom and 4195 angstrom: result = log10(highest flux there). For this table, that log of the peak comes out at 2.356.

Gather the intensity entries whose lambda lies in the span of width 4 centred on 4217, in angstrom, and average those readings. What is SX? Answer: 209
